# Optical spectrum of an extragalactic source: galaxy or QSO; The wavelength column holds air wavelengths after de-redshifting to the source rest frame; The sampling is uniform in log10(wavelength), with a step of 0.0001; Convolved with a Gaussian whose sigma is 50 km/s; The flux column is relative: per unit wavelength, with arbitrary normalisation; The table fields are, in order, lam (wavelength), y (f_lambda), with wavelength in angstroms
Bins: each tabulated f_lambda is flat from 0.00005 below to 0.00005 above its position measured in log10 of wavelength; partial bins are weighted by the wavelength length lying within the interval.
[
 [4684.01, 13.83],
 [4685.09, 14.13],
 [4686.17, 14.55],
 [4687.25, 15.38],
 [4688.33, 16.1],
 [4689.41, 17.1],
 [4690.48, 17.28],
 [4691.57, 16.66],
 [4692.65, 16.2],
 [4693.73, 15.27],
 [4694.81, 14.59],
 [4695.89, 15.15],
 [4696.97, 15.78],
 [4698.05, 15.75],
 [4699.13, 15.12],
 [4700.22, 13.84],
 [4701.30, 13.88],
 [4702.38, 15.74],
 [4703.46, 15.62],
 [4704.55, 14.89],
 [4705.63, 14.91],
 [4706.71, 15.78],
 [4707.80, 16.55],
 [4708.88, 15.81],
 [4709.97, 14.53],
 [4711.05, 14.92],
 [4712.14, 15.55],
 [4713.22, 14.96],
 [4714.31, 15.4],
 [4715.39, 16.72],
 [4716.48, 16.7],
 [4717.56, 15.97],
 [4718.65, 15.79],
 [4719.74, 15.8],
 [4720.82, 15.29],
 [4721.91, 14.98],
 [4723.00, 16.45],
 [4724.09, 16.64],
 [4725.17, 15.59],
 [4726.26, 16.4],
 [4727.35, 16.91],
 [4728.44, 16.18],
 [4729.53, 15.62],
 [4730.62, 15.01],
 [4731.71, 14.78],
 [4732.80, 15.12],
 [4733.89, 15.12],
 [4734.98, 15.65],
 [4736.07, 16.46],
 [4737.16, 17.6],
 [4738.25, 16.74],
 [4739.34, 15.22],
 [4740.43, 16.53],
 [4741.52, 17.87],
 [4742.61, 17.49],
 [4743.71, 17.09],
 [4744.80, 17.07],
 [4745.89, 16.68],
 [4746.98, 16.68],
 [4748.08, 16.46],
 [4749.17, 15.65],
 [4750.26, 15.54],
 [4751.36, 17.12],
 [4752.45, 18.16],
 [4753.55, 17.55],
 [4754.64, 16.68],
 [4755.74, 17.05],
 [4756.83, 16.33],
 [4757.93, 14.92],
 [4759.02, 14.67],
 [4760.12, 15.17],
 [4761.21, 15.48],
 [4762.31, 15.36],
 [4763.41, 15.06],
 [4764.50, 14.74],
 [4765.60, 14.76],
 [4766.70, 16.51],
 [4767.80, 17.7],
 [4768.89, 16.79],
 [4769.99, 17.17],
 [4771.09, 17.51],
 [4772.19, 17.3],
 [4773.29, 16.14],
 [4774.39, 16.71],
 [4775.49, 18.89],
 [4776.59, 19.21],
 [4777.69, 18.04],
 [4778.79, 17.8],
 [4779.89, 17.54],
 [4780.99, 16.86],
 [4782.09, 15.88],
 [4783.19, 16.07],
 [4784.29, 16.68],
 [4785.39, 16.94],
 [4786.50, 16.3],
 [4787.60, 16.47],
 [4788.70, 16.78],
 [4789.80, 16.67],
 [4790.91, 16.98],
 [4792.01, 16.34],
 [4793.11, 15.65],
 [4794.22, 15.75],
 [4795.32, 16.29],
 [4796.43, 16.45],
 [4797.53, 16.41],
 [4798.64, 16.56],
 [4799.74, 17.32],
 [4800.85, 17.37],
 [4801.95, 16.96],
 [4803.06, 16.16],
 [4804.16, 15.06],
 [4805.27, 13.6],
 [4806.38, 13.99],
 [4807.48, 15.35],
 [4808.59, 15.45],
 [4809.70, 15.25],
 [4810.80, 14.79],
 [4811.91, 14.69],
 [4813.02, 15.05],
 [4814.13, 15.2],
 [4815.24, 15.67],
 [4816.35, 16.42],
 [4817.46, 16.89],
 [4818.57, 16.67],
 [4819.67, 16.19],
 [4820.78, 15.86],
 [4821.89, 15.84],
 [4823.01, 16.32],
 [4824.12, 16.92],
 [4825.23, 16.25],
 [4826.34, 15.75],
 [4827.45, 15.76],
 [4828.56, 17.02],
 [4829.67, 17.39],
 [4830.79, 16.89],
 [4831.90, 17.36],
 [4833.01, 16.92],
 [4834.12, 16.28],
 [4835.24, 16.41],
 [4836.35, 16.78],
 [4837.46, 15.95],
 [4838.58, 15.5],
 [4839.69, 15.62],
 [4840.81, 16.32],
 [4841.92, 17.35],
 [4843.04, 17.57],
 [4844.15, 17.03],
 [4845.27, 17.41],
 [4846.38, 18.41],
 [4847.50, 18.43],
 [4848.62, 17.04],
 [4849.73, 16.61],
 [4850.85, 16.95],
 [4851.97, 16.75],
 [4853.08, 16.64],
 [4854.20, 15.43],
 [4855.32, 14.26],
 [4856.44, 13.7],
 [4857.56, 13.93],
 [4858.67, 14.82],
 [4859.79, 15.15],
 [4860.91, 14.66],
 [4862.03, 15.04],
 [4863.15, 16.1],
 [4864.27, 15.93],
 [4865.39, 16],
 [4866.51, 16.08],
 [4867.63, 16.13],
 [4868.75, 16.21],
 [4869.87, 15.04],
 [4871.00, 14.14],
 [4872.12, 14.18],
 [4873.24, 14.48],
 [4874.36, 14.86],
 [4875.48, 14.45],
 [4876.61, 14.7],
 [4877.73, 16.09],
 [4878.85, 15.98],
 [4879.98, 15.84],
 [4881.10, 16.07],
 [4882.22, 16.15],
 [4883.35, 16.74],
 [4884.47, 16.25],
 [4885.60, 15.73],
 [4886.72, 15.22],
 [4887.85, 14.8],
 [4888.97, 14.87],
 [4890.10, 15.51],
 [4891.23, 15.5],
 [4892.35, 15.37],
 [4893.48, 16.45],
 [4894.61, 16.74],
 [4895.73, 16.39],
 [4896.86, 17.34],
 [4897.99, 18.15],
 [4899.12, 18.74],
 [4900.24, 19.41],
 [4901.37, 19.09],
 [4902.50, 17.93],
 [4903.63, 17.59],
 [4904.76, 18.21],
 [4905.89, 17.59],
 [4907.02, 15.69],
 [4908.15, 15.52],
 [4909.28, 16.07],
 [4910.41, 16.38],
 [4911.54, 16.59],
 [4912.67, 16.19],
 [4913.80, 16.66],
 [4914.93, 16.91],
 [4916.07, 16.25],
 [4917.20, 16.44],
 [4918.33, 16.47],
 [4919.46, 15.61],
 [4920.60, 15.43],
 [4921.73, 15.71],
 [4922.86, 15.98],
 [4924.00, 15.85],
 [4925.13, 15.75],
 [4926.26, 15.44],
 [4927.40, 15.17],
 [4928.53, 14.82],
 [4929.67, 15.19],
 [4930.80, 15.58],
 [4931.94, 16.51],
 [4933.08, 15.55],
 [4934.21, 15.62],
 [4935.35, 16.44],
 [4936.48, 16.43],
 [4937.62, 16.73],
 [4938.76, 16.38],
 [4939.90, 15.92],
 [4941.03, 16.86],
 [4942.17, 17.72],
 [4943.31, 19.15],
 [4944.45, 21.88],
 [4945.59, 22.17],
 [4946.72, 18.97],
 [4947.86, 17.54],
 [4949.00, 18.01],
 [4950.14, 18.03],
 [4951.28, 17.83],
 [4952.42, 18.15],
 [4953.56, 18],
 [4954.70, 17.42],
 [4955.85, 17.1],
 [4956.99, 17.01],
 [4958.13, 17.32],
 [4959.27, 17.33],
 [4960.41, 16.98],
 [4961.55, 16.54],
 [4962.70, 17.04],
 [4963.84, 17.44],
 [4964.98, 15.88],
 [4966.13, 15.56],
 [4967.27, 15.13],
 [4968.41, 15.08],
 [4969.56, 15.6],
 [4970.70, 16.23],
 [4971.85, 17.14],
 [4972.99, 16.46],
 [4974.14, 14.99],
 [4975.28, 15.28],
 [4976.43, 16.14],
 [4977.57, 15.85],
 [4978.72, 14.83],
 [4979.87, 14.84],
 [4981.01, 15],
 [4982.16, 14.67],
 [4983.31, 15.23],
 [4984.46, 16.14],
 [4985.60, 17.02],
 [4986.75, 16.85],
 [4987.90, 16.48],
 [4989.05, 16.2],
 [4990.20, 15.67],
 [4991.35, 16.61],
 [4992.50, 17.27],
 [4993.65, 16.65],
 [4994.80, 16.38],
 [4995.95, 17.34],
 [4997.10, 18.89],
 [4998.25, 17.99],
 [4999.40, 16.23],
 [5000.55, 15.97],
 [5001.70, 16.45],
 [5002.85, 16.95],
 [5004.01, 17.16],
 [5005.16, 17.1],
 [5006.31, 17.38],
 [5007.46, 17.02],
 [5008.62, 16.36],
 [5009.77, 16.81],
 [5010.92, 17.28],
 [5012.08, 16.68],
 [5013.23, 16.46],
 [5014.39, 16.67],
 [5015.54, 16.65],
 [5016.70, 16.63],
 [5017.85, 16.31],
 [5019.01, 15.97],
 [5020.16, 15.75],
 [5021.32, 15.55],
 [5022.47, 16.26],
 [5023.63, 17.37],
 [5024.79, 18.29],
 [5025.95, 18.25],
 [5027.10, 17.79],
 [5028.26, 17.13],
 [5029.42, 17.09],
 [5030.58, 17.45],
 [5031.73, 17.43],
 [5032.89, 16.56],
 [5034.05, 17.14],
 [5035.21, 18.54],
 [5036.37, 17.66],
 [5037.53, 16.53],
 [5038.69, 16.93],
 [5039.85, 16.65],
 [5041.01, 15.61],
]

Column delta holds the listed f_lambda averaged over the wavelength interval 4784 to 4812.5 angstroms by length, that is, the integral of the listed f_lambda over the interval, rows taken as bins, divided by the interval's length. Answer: 16.0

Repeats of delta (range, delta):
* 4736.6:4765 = 16.3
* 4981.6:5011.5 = 16.7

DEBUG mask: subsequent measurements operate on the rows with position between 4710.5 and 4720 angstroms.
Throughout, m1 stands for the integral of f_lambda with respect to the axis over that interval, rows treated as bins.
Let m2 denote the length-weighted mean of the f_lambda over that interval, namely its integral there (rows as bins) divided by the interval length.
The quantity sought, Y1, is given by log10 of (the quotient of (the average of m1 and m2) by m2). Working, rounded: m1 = 150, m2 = 15.8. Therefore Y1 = 0.720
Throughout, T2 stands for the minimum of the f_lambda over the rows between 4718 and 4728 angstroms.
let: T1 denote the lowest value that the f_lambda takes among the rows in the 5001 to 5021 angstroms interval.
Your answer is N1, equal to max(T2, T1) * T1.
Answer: 248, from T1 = 15.75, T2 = 14.98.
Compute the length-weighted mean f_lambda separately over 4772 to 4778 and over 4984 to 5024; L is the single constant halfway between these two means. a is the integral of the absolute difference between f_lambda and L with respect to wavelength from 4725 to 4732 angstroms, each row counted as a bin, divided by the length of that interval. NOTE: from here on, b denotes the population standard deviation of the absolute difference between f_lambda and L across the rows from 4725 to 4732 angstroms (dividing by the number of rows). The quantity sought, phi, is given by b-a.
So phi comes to -0.7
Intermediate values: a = 1.38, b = 0.7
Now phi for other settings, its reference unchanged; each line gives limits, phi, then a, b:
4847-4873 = -0.7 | 1.71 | 1.0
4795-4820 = -0.5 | 1.42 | 1.0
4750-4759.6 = -0.2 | 1.03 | 0.9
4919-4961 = -0.2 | 1.25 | 1.1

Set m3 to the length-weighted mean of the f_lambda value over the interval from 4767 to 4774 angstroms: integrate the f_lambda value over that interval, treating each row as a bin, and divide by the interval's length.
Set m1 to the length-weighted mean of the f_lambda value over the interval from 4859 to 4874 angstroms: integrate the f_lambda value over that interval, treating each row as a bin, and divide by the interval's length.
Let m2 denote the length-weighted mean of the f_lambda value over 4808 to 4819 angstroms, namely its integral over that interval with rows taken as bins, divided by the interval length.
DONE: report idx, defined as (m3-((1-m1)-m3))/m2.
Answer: 3.11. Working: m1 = 15.3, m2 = 15.6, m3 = 17.1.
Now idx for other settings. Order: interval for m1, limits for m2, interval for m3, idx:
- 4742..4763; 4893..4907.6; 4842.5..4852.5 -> 2.84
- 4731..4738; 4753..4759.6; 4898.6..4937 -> 2.94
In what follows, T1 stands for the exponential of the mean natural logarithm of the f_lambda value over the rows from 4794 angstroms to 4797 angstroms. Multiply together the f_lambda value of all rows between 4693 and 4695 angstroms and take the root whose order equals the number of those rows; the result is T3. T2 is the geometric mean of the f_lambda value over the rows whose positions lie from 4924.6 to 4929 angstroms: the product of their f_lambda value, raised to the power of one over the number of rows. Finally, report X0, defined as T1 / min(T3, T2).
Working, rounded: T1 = 16.2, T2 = 15.3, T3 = 14.93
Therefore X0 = 1.08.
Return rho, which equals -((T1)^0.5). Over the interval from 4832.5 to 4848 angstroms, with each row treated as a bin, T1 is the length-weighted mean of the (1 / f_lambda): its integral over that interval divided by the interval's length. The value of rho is -0.244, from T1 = 0.0595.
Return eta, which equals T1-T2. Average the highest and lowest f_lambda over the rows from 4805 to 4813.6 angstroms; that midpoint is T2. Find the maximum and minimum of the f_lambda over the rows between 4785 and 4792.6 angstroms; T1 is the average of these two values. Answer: 2.1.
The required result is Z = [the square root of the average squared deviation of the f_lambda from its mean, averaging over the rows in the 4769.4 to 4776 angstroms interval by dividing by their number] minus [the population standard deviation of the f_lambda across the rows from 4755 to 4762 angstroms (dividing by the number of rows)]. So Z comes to 0.0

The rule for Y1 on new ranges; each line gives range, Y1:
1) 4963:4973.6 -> 0.763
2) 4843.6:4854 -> 0.756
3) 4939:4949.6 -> 0.763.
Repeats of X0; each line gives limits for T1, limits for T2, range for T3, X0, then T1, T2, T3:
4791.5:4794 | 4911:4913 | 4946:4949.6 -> 0.98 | 16.0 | 16.4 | 18.16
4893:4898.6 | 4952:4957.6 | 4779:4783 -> 1.02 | 17.0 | 17.5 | 16.75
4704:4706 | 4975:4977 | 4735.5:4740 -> 0.95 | 14.9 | 15.7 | 16.48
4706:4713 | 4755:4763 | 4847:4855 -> 1.00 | 15.5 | 15.5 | 16.82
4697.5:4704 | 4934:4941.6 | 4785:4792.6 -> 0.92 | 15.0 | 16.3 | 16.64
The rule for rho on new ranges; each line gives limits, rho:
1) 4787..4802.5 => -0.246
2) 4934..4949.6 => -0.238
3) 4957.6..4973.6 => -0.247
